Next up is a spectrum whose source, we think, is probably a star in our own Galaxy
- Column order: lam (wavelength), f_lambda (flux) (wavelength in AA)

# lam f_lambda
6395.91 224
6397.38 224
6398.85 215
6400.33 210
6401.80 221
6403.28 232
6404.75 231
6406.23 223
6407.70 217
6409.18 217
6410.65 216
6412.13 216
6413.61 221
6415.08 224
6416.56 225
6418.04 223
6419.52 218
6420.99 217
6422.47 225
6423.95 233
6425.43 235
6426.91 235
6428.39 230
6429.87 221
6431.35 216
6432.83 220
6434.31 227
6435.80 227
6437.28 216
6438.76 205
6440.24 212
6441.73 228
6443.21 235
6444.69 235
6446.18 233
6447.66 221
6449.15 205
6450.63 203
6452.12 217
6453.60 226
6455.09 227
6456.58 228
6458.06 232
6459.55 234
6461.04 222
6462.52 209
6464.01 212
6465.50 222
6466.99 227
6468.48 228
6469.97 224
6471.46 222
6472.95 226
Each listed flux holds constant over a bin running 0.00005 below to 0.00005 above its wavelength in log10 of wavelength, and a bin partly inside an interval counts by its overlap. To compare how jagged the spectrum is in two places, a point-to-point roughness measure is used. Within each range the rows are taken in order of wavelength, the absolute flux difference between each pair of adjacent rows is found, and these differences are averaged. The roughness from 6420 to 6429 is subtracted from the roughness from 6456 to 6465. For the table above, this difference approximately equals 2.2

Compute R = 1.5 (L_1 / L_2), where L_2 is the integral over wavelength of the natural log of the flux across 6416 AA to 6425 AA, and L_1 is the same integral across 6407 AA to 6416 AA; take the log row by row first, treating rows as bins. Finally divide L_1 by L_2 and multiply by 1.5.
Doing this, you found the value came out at 1.49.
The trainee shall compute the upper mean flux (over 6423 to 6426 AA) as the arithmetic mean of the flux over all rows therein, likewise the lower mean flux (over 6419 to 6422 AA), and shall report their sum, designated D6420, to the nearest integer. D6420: 452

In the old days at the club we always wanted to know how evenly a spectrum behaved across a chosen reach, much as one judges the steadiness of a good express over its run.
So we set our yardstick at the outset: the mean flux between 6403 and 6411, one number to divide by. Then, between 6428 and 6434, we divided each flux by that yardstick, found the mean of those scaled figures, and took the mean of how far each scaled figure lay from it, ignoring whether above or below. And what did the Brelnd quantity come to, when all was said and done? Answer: 0.019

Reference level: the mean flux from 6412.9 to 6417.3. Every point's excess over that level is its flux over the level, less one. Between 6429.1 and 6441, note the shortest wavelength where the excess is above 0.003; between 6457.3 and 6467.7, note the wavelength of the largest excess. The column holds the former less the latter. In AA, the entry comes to -25.2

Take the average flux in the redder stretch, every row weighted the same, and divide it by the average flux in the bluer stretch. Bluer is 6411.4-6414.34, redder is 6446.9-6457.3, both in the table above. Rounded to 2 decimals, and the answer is 1.00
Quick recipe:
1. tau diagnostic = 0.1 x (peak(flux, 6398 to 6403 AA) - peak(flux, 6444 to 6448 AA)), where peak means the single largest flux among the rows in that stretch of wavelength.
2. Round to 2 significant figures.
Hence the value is -1.4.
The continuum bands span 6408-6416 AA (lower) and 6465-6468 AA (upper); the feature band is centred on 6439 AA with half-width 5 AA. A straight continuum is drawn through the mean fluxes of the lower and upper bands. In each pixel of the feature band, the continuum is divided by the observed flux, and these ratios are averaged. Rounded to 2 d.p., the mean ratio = 1.00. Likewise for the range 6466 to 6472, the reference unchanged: 1.00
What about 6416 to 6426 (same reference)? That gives 0.98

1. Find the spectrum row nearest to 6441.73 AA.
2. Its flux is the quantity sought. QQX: 228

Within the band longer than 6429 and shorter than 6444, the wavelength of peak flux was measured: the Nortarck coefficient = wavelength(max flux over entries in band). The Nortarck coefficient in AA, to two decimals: 6443.21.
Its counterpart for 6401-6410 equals 6403.28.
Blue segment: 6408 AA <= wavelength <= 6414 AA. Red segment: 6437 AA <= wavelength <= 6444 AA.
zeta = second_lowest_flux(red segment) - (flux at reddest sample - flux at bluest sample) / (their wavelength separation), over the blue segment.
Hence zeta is 211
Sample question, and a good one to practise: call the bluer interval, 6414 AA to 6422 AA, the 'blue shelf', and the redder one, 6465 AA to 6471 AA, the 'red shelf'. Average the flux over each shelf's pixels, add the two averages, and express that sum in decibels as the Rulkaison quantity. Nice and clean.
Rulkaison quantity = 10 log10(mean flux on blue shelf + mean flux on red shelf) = 26.5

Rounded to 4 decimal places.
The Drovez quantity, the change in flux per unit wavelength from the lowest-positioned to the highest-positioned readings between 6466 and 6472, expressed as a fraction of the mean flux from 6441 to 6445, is -0.0048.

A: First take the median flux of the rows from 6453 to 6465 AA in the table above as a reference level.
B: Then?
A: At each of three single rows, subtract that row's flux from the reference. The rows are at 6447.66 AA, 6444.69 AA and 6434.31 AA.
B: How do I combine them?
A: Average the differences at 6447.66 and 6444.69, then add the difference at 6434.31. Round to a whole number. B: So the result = -2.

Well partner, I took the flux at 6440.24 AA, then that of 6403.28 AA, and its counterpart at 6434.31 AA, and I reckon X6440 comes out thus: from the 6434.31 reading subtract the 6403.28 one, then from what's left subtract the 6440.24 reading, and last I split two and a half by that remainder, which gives -0.0115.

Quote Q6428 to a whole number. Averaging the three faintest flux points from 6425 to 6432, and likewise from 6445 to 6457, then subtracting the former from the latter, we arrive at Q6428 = -14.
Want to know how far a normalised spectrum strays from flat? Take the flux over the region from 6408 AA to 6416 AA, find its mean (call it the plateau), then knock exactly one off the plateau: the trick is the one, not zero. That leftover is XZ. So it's 218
